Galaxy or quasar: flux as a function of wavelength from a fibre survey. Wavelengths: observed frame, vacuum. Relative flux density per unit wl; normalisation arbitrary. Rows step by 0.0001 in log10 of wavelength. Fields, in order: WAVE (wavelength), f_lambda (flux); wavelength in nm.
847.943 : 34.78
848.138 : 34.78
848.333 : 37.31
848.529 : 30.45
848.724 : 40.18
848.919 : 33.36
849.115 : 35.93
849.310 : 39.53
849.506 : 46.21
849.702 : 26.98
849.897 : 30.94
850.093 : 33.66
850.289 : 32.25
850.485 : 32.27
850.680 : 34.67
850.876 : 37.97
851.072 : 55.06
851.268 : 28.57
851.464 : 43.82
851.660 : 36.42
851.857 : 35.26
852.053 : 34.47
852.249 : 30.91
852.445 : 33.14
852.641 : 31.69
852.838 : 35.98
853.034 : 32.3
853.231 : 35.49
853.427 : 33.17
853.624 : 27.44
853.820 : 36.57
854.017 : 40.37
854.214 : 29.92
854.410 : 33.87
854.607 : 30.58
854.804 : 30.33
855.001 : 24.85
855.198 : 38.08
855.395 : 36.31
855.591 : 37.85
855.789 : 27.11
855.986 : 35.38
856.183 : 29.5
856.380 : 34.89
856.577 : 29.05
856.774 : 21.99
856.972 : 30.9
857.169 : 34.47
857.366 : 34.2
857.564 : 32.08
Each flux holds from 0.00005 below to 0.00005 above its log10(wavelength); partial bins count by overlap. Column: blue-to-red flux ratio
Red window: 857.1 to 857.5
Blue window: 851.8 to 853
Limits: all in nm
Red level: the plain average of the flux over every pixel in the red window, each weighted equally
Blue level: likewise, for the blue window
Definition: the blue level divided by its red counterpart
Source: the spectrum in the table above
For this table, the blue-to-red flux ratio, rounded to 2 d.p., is 0.98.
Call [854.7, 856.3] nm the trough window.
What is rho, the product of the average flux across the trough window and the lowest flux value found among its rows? 806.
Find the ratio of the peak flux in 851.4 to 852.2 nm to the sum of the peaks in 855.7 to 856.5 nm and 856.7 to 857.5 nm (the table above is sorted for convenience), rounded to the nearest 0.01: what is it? 0.63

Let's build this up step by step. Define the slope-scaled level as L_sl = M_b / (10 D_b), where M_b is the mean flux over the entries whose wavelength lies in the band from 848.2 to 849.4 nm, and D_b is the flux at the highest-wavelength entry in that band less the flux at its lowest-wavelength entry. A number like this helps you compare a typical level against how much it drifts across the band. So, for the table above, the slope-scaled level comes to 1.6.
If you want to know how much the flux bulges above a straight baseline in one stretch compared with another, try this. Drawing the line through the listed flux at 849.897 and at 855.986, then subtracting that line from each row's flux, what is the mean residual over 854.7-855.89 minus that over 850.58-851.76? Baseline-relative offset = -10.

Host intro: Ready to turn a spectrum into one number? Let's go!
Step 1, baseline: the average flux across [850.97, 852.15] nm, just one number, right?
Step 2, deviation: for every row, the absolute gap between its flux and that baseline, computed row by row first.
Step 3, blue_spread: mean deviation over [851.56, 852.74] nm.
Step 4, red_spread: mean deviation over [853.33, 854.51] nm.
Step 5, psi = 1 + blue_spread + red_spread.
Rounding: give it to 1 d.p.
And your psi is 12.1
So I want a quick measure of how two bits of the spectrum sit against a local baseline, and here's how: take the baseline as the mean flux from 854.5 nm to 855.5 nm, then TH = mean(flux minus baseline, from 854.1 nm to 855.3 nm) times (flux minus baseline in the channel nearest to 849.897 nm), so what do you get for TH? 0.8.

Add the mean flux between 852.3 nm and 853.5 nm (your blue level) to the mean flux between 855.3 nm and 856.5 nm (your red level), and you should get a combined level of 67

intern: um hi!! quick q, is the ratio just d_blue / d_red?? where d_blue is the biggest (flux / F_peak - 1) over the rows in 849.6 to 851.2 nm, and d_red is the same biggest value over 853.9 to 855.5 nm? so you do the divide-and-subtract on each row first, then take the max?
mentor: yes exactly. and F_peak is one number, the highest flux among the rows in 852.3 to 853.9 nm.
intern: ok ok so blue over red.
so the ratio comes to 4.9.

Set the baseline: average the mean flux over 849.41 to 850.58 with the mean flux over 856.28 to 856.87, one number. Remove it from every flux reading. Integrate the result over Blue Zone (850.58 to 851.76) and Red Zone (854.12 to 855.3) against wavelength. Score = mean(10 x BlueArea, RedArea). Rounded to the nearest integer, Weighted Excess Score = 48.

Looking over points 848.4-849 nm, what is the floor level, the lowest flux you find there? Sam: 30.45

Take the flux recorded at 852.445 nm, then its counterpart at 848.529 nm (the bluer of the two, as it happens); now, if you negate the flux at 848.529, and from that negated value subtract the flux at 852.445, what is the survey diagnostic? -63.6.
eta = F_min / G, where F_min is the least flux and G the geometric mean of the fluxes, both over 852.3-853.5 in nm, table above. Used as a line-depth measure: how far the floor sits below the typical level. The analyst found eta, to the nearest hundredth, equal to 0.94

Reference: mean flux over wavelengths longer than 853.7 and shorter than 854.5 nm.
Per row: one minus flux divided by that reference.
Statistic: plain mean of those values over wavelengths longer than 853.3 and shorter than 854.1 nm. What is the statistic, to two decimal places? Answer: 0.02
